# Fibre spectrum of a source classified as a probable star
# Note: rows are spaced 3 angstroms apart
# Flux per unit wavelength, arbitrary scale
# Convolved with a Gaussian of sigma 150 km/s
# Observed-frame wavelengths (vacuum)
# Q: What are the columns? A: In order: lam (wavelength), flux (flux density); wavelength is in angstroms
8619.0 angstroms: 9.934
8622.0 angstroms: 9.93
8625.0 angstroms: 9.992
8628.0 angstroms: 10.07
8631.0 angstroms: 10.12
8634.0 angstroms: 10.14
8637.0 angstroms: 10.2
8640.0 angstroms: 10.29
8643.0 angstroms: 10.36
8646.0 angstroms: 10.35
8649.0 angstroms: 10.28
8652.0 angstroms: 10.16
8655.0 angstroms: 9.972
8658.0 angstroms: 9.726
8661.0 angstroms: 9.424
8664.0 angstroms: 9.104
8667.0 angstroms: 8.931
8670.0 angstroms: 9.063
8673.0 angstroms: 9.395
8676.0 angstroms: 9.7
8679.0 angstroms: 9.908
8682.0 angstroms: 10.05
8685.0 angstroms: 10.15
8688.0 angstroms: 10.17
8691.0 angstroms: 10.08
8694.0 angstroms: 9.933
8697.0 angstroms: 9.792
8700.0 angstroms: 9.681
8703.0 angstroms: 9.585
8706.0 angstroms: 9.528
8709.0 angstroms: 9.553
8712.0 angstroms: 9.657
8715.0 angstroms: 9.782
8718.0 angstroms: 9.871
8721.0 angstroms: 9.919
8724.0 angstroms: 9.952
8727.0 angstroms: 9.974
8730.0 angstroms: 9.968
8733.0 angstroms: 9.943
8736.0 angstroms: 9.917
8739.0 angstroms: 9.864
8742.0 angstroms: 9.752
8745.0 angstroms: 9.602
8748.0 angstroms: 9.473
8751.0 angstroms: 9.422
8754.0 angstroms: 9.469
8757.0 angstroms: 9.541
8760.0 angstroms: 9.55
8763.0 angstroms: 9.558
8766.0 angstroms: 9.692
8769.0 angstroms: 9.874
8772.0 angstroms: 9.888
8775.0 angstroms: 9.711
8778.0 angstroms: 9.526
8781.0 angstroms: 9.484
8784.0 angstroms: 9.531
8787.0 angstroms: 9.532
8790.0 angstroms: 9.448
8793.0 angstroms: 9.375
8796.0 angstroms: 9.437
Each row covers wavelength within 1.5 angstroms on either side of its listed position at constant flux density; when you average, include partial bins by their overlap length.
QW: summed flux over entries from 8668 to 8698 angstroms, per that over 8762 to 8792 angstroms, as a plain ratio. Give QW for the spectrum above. 1.021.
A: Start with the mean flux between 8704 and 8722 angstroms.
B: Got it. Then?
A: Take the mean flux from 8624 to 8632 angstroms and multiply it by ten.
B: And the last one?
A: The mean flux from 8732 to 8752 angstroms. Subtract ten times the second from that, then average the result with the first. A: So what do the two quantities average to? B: -40.6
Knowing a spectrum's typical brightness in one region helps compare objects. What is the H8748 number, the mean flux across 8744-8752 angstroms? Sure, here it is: 9.50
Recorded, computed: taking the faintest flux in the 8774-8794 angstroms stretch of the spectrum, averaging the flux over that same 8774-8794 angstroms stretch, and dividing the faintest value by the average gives 0.985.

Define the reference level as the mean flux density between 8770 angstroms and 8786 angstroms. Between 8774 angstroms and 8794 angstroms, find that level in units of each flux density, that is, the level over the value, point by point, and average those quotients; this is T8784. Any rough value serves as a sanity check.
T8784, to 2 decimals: 1.01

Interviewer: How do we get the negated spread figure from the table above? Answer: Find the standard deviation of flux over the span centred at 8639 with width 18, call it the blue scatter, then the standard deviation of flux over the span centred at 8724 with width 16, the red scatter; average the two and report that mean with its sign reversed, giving -0.07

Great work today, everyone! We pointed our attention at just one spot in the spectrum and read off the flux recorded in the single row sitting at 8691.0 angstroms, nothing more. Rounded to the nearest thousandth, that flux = 10.080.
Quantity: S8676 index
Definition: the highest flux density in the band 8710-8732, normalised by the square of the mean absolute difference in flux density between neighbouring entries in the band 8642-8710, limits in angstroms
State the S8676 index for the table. 434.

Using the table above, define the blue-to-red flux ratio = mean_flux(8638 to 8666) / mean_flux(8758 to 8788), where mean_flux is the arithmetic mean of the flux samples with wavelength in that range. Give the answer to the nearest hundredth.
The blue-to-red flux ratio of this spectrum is 1.03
